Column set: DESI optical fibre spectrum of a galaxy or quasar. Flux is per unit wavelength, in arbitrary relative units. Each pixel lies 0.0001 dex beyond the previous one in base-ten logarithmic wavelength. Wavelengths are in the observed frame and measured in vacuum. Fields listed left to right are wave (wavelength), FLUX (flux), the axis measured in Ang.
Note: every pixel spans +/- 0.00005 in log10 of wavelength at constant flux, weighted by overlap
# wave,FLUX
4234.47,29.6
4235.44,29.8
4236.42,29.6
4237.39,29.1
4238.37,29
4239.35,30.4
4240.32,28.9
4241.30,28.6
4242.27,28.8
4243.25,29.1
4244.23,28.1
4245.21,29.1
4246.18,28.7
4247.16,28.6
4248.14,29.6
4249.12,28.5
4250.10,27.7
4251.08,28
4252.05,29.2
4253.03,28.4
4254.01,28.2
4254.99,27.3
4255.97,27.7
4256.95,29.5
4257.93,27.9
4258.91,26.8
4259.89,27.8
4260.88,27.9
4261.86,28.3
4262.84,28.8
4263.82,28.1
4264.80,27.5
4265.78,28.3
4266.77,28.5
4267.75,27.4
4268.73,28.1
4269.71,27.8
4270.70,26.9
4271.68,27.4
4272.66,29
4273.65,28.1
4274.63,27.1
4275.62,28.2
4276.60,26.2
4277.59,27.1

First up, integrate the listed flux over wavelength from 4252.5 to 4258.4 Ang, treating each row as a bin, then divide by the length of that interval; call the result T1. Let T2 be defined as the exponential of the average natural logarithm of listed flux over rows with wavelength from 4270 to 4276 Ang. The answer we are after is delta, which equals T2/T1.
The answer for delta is 0.99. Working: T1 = 28.2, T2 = 27.8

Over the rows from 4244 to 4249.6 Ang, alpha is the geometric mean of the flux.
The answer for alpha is 28.8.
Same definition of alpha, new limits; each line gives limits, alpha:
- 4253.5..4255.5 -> 27.7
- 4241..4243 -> 28.7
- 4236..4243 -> 29.2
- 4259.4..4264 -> 28.2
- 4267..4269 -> 27.7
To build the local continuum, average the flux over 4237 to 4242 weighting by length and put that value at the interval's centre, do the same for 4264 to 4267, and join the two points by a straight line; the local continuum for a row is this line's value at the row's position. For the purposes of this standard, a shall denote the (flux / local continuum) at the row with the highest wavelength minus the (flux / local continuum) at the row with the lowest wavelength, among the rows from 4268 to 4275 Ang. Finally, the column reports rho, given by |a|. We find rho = 0.027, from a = -0.027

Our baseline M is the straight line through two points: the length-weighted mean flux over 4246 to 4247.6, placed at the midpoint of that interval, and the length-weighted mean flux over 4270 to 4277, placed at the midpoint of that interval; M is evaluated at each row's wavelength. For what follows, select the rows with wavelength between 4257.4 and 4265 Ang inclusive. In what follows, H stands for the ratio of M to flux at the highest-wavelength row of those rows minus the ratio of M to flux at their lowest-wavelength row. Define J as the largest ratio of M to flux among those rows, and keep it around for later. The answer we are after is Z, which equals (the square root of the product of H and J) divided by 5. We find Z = 0.015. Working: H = 0.005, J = 1.050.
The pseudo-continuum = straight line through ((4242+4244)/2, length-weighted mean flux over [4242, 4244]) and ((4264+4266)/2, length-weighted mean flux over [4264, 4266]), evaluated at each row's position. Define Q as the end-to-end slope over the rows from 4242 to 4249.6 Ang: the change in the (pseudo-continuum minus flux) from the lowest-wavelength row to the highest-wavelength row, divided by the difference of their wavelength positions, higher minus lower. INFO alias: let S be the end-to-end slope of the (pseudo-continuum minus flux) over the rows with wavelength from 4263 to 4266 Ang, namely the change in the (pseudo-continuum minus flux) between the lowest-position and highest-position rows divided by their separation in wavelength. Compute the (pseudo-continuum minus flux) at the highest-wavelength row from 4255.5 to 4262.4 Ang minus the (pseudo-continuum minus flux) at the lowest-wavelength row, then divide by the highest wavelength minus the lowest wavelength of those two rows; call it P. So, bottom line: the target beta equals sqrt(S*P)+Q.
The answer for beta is 0.15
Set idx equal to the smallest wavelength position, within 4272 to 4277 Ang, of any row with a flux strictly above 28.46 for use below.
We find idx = 4272.66 Ang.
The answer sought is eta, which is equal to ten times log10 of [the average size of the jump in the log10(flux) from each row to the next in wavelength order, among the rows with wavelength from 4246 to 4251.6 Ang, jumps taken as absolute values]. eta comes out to -20.0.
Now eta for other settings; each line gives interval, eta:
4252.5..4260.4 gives -18.1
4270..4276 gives -18.0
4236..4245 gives -20.1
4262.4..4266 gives -19.7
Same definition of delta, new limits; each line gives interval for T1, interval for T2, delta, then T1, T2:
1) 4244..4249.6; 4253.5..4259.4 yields 0.97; 28.8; 27.9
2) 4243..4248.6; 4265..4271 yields 0.96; 28.8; 27.8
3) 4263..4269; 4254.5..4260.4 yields 0.99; 28.0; 27.8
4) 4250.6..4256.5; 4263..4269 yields 0.99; 28.2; 28.0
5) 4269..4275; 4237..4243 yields 1.05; 27.8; 29.1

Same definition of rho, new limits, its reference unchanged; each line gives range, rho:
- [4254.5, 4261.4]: 0.030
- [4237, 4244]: 0.009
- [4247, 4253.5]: 0.002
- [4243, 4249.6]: 0.012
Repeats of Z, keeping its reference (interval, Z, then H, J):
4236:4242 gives 0.033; 0.028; 1.008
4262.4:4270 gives 0.032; 0.025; 1.015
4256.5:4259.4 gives 0.063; 0.094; 1.050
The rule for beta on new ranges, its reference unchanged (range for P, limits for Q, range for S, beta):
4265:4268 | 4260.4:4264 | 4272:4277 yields 0.42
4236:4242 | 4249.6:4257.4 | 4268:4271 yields 0.01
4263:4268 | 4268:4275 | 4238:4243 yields 0.17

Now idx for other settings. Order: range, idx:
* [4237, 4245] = 4237.39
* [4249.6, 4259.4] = 4252.05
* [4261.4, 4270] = 4262.84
